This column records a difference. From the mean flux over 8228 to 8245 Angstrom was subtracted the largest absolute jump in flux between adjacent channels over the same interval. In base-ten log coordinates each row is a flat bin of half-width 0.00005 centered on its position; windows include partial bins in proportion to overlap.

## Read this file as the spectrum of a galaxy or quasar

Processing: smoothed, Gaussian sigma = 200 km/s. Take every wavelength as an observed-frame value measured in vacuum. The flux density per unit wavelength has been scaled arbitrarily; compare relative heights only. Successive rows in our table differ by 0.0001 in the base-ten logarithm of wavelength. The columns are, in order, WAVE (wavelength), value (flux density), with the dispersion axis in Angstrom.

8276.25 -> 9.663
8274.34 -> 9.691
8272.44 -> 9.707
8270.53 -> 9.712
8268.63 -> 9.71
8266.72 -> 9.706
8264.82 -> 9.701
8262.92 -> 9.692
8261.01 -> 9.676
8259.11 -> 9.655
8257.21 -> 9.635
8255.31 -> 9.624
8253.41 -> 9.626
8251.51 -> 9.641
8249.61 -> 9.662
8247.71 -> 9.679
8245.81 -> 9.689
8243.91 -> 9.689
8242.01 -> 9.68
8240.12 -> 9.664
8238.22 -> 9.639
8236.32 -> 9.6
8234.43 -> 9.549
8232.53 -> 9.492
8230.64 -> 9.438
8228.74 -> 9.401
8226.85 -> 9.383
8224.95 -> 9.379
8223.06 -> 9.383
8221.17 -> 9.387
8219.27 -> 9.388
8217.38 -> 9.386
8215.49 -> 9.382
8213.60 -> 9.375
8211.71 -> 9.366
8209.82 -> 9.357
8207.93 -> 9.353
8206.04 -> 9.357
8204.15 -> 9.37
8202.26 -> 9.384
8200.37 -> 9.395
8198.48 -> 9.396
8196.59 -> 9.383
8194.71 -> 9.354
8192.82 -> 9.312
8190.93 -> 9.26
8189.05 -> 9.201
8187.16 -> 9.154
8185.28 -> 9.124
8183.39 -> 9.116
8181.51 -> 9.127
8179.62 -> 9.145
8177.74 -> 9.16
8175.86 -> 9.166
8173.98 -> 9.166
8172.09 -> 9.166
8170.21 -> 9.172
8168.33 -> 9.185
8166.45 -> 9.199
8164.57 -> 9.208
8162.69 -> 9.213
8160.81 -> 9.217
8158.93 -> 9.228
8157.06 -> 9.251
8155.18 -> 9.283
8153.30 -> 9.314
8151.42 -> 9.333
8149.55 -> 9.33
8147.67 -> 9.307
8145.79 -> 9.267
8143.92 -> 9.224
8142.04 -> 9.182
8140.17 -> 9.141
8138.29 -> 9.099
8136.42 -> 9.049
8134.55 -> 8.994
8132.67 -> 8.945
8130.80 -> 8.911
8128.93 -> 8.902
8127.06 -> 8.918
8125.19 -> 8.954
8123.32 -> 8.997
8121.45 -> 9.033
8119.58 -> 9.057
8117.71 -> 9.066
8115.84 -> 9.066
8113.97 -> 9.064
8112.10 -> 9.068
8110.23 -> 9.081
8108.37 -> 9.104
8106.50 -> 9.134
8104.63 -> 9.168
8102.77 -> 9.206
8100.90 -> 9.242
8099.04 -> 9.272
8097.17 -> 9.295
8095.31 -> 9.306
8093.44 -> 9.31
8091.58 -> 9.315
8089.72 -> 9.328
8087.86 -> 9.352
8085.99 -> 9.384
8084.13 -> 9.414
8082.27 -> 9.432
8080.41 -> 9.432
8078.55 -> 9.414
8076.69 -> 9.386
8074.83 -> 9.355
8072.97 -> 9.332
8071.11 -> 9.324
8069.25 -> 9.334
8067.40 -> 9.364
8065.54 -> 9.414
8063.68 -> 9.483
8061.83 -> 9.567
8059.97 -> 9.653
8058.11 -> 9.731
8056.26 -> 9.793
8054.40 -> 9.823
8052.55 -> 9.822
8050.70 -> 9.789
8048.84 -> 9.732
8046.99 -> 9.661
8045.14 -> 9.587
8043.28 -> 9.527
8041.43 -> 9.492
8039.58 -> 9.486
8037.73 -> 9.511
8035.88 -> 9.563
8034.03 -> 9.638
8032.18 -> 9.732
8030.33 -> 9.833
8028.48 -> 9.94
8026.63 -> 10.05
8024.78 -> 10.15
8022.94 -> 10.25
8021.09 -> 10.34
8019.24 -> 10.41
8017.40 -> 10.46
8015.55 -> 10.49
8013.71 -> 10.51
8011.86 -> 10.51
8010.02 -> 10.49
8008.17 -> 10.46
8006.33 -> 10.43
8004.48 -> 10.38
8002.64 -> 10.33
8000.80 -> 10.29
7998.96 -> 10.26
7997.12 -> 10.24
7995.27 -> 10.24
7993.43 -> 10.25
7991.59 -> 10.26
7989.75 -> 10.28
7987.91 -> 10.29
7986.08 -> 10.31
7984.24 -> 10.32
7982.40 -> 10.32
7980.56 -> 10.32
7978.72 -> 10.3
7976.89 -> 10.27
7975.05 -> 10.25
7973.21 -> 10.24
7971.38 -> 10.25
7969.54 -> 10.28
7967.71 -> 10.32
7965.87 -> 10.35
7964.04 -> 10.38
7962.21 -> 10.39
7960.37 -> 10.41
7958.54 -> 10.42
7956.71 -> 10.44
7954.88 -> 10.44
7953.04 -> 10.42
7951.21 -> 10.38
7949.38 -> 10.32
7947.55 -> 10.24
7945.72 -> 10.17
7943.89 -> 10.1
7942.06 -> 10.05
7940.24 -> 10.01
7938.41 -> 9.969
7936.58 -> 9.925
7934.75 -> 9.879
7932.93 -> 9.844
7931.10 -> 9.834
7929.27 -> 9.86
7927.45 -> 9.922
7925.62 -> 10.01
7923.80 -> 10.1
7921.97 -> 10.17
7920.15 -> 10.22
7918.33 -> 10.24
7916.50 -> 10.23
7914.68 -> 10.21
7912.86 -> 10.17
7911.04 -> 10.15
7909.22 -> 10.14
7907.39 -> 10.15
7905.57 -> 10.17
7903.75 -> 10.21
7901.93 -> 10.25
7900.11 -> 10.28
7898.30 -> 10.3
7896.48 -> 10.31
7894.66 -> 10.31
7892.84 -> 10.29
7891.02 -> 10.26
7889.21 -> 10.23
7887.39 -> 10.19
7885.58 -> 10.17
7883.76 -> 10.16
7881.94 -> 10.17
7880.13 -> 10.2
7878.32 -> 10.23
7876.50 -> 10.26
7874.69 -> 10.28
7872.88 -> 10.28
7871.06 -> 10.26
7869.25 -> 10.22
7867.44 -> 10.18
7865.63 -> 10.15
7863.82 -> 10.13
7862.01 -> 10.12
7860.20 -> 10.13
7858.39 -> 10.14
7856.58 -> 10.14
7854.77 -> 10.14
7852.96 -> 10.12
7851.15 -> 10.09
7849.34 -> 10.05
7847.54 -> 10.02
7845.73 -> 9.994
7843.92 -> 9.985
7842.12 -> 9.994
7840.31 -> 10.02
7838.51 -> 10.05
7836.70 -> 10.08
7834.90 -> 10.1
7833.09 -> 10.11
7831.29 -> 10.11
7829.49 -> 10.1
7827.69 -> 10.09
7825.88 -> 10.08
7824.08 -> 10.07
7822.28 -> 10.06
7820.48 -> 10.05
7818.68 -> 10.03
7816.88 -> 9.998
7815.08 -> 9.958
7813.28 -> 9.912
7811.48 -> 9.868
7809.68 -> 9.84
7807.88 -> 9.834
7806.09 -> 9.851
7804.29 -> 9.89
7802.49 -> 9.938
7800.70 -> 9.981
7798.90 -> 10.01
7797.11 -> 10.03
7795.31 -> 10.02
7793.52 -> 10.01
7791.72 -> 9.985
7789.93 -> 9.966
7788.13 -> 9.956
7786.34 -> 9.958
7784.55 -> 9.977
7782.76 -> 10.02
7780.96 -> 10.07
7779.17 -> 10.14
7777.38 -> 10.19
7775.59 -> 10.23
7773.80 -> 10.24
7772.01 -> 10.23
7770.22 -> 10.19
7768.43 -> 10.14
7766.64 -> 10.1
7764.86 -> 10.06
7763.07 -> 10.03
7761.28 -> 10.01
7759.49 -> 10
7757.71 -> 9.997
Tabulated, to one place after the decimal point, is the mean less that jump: 9.5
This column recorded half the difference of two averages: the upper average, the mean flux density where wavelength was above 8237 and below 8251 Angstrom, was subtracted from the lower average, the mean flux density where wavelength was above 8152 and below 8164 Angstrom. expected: -0.2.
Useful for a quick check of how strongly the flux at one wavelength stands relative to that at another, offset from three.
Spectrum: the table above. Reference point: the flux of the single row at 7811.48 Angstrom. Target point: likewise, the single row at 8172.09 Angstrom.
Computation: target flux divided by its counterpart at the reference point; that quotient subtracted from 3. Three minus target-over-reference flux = 2.07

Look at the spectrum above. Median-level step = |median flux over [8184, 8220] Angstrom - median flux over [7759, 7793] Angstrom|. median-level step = 0.7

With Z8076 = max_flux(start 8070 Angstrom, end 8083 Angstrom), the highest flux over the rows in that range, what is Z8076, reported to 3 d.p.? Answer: 9.432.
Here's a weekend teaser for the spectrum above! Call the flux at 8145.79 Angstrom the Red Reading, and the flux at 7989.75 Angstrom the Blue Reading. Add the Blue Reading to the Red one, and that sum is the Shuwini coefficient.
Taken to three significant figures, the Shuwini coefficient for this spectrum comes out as 19.5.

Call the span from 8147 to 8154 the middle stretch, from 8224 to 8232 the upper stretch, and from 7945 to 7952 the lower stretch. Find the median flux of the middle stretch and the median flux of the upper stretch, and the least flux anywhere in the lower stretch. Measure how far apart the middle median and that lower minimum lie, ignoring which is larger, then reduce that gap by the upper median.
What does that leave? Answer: -8.5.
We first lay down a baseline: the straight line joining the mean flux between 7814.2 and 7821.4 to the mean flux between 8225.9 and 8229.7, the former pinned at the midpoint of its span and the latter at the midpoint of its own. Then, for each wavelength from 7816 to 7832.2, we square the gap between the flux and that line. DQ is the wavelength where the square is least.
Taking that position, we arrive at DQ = 7816.88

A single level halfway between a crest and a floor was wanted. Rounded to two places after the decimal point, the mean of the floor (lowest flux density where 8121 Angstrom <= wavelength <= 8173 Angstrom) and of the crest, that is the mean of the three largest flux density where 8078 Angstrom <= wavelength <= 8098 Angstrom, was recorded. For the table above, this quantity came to 9.16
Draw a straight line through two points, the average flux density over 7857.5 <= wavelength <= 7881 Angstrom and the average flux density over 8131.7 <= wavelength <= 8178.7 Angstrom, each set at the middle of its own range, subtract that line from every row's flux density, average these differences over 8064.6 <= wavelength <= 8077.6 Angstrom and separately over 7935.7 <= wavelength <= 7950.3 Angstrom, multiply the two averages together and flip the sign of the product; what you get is 0.02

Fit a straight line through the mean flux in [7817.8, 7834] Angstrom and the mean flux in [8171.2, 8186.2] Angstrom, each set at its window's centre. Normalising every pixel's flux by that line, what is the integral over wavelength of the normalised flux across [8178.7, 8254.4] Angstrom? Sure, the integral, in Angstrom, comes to 79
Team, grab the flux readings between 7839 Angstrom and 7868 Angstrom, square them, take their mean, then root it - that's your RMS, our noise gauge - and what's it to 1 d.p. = 10.1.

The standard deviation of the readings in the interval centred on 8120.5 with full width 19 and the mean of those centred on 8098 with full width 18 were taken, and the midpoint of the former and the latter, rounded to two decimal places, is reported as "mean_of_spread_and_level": 4.66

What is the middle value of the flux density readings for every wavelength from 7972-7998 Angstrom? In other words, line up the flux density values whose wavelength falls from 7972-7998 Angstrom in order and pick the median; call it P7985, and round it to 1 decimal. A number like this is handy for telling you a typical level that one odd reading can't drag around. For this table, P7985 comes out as 10.3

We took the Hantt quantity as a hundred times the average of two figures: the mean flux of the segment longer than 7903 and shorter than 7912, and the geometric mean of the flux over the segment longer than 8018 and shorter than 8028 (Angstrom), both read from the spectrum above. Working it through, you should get 1020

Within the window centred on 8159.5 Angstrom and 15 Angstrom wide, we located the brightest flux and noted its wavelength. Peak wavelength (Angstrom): 8153.30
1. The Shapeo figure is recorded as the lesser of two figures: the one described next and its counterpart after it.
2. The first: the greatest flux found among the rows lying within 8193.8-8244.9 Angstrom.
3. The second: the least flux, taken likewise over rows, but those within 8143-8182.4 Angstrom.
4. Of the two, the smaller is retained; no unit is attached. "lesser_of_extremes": 9.1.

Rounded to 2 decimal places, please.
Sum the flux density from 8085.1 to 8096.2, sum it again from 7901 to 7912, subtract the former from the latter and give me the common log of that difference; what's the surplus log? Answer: 0.71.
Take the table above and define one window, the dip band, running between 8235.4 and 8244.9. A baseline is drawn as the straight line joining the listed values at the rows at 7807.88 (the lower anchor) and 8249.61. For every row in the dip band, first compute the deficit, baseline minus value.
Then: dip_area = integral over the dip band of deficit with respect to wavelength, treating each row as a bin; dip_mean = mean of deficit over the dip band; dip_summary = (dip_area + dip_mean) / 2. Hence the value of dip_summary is 0.1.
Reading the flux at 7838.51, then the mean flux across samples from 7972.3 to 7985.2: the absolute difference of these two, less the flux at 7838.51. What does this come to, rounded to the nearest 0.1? -9.8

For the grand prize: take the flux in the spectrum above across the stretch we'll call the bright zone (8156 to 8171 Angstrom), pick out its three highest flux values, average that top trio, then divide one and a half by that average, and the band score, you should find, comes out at 0.162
